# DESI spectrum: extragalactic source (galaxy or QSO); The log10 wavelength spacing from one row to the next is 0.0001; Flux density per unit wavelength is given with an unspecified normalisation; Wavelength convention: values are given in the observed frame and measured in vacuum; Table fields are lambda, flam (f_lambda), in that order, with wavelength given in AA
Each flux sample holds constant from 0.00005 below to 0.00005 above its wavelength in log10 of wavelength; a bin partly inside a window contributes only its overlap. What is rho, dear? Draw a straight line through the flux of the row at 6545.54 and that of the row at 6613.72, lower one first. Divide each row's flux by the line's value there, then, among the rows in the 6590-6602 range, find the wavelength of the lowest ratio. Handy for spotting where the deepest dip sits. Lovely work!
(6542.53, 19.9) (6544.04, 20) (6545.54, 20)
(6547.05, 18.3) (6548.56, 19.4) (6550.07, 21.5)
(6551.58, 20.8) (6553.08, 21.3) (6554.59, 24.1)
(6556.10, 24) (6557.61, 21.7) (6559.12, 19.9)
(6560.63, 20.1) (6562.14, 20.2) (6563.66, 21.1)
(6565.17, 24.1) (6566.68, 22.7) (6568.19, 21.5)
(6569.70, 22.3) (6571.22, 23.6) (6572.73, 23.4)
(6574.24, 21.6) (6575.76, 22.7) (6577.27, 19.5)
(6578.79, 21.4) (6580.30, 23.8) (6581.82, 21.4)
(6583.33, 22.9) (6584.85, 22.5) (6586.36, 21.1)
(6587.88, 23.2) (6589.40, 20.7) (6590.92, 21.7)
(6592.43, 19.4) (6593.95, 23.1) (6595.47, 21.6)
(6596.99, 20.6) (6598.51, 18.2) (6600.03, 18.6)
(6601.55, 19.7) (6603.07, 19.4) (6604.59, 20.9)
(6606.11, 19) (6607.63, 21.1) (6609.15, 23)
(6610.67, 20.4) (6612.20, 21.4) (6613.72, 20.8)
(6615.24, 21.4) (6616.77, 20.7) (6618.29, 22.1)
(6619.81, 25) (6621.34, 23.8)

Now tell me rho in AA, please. 6598.51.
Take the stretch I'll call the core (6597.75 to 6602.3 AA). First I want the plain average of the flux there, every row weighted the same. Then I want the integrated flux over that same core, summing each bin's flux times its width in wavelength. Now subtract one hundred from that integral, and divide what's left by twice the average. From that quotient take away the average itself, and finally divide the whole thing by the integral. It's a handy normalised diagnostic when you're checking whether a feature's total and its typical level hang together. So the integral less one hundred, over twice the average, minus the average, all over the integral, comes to -0.224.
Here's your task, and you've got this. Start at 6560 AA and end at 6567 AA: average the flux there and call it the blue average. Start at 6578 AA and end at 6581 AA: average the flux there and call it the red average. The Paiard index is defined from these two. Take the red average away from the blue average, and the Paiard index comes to -1.0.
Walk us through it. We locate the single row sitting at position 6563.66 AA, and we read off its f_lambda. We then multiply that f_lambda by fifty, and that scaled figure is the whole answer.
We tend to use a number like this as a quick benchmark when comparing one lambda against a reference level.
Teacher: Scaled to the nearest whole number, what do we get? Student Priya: 1055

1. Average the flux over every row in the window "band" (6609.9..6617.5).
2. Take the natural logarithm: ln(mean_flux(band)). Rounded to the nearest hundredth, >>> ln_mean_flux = 3.04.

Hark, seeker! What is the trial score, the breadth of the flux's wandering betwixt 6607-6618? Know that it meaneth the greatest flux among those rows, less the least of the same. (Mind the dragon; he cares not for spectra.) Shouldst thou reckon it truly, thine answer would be 2.6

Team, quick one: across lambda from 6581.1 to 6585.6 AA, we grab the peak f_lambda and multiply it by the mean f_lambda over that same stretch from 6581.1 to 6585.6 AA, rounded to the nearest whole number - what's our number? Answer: 510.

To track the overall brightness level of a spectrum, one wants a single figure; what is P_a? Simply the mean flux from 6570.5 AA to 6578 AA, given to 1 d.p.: 22.2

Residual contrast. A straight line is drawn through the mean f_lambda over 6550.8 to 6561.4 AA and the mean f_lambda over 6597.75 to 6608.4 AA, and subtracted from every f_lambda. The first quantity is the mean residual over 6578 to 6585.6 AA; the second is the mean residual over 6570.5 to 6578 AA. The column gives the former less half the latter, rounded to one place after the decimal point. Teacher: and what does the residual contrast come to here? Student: 1.2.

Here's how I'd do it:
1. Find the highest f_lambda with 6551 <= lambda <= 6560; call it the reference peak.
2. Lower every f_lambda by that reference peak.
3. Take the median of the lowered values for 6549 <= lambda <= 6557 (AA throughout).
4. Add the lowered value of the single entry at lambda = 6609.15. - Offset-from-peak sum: -3.7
